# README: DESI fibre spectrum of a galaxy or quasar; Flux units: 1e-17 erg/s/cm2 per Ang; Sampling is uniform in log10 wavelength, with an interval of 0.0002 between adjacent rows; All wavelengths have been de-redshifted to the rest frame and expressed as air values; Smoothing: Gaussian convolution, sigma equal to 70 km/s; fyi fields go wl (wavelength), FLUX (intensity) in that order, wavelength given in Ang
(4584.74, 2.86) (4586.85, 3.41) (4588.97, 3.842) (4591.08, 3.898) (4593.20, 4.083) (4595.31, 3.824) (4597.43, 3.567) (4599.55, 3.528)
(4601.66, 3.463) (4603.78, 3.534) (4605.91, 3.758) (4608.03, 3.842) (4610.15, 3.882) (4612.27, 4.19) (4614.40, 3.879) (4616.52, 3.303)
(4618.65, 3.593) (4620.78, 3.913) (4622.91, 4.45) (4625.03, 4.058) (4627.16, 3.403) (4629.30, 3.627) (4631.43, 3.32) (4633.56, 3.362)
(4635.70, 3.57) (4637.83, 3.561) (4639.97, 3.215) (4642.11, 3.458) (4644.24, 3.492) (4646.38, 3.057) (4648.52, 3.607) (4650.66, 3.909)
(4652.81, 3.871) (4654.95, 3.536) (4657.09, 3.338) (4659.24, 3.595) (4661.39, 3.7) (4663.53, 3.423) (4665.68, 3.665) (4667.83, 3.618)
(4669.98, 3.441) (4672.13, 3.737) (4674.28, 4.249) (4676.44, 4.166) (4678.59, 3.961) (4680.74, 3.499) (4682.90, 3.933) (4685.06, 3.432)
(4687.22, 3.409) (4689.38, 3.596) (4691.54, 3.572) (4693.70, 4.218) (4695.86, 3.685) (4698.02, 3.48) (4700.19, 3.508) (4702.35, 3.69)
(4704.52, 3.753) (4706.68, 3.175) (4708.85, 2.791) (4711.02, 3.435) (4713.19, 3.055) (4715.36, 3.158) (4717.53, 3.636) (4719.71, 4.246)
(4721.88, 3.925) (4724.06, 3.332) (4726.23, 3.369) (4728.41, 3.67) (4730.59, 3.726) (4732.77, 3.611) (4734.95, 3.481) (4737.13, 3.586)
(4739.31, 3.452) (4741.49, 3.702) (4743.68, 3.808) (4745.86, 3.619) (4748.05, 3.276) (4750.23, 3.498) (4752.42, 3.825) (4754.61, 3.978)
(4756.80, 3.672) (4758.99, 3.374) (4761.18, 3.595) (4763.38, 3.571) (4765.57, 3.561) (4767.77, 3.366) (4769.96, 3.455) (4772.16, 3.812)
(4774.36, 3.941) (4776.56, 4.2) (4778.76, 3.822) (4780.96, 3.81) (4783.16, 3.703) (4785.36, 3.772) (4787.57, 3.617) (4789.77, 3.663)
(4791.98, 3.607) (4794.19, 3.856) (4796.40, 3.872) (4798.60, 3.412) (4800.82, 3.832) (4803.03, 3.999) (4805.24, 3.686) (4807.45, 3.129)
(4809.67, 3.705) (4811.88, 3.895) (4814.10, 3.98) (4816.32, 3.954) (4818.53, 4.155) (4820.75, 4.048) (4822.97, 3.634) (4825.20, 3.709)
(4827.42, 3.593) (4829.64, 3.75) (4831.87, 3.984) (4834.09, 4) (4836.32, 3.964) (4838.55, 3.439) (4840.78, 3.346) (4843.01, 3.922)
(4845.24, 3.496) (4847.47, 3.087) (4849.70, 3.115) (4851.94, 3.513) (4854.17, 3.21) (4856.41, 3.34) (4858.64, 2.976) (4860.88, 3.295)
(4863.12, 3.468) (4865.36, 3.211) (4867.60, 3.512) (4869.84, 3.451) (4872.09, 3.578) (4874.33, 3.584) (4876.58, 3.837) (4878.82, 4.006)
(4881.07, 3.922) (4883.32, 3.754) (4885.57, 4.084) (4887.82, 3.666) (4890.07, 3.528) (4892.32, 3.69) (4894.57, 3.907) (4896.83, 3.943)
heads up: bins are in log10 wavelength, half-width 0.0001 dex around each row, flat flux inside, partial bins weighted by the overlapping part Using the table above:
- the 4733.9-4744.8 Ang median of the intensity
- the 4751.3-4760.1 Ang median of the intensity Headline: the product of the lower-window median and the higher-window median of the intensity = 13.4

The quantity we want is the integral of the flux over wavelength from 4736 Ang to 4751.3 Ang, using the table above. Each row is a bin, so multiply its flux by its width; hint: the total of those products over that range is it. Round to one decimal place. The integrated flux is 54.5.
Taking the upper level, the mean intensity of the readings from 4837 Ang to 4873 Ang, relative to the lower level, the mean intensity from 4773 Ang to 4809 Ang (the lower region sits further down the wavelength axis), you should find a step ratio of 0.90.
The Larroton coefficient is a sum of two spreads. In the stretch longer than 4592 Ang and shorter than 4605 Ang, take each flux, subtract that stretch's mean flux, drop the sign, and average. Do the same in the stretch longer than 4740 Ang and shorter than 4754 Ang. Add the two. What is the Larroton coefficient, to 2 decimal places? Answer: 0.35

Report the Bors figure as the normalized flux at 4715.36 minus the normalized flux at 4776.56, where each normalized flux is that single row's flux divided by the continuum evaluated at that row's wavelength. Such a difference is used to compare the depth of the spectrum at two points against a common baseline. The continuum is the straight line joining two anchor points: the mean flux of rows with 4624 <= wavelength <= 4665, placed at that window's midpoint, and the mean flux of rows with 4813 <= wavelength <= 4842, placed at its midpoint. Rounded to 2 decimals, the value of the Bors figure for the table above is -0.26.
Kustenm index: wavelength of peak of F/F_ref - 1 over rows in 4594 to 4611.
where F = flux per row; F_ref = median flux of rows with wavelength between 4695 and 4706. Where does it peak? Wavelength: 4610.15 Ang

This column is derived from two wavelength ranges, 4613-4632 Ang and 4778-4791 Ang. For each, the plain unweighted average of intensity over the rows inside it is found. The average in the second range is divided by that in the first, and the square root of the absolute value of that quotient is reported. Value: 1.00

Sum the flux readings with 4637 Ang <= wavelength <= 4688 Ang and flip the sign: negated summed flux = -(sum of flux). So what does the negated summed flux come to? -86.9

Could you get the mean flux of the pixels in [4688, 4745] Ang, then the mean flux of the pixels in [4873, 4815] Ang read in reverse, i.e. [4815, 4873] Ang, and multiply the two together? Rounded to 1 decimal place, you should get 12.7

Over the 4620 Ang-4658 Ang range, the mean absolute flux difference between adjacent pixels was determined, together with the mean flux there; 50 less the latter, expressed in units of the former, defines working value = 162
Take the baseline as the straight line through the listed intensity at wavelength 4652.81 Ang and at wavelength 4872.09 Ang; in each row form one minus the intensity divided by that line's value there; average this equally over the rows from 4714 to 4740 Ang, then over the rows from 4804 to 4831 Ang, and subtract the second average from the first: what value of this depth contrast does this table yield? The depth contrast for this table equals 0.08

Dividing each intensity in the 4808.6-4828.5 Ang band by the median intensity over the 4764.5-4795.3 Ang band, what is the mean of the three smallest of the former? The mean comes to 0.975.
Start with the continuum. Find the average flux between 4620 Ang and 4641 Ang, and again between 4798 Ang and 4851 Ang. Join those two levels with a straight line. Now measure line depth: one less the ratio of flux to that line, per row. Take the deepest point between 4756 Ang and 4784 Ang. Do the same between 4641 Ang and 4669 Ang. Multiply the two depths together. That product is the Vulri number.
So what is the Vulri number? 0.014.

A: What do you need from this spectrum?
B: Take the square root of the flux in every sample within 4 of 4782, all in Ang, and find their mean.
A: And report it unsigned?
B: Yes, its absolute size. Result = 1.94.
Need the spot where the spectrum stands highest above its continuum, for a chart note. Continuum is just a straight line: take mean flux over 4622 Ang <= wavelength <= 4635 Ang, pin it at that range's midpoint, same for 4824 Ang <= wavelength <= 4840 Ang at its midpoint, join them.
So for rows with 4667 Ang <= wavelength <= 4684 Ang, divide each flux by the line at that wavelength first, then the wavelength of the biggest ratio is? 4674.28 Ang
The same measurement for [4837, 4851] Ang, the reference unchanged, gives 4843.01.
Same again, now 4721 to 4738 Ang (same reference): 4721.88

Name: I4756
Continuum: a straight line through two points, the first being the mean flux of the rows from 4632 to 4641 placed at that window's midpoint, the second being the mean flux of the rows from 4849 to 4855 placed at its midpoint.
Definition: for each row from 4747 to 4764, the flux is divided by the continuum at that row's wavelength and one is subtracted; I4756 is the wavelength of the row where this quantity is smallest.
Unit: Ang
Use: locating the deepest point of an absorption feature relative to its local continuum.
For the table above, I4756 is 4748.05 Ang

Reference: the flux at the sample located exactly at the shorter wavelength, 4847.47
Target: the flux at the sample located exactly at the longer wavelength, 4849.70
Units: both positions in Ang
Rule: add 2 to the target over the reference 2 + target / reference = 3.01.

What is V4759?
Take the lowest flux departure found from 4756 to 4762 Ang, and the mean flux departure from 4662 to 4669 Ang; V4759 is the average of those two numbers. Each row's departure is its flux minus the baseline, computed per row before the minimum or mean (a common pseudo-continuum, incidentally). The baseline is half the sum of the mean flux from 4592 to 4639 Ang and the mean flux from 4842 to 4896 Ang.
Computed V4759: -0.16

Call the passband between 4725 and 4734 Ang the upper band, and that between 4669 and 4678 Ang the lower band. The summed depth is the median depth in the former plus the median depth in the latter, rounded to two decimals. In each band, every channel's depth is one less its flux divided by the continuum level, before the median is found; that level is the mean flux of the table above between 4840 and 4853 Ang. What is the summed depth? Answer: -0.22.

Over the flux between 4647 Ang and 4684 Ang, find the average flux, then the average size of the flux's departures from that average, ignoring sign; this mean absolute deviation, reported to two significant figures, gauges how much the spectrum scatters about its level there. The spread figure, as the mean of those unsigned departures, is 0.21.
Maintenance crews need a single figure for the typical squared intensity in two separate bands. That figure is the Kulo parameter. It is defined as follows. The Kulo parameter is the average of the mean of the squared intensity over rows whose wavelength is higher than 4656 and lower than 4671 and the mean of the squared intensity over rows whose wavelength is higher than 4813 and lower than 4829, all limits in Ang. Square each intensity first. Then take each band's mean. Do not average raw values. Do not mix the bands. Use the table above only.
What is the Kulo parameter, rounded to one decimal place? 13.8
